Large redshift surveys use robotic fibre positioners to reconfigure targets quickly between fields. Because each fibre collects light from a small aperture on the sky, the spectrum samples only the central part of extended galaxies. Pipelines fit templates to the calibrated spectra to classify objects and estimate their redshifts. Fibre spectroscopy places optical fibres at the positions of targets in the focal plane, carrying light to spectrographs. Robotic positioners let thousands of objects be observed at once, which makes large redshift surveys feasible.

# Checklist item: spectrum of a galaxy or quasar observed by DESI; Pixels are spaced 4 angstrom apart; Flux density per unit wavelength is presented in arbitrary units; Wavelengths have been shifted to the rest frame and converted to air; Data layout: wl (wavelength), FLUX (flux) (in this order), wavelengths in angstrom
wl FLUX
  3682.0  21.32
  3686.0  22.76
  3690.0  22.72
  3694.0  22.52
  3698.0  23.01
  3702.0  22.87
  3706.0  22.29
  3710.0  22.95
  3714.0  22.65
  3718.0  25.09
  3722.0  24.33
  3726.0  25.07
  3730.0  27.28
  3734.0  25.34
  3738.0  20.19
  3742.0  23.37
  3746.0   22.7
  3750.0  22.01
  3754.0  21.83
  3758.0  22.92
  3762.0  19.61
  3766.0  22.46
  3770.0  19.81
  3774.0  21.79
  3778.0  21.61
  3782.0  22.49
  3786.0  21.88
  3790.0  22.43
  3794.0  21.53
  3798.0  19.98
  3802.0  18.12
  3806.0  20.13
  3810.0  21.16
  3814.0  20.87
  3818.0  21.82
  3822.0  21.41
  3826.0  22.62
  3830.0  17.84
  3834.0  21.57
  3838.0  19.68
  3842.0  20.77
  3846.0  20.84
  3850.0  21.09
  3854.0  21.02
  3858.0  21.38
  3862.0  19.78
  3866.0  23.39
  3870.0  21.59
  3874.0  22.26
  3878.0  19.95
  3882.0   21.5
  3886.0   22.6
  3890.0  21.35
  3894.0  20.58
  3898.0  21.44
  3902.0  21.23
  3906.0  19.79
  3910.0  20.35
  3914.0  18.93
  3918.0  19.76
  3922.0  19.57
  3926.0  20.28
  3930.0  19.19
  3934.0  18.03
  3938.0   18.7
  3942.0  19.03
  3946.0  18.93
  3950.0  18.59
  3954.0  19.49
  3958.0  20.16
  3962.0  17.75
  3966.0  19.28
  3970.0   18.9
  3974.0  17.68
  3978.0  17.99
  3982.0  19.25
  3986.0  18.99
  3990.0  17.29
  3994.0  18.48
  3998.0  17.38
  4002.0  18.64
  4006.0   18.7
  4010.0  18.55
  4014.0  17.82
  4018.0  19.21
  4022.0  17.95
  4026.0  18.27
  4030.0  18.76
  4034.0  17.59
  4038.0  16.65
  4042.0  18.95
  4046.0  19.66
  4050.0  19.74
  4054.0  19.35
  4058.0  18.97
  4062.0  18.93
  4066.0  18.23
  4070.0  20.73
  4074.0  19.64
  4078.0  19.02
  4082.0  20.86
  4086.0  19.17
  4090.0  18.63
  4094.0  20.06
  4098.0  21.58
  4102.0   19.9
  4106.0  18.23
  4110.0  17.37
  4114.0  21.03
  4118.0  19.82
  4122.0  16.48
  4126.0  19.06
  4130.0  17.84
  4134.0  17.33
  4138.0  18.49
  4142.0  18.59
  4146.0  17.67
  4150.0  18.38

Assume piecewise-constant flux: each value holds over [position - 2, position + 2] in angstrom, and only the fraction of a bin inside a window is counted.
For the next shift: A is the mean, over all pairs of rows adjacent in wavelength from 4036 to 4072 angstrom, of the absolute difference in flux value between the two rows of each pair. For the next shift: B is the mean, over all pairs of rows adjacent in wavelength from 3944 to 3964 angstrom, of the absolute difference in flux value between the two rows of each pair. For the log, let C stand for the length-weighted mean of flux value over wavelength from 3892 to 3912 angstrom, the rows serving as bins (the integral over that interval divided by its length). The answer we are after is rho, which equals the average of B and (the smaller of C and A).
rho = 1.0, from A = 0.9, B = 1.1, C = 20.7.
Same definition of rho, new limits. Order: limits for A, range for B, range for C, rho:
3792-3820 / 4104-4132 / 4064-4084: 1.7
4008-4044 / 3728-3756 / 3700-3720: 1.5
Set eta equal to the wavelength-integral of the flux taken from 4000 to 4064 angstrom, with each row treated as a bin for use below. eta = 1191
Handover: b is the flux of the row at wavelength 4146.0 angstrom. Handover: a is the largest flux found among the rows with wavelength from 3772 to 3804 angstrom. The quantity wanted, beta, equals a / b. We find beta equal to 1.27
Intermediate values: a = 22.49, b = 17.67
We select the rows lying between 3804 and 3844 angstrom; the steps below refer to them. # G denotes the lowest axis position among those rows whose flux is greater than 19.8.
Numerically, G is 3806.0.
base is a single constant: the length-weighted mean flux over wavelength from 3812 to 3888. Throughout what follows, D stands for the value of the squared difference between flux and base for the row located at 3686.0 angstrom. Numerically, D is 3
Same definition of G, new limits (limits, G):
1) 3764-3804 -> 3766.0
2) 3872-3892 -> 3874.0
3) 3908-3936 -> 3910.0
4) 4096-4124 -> 4098.0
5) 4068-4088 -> 4070.0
